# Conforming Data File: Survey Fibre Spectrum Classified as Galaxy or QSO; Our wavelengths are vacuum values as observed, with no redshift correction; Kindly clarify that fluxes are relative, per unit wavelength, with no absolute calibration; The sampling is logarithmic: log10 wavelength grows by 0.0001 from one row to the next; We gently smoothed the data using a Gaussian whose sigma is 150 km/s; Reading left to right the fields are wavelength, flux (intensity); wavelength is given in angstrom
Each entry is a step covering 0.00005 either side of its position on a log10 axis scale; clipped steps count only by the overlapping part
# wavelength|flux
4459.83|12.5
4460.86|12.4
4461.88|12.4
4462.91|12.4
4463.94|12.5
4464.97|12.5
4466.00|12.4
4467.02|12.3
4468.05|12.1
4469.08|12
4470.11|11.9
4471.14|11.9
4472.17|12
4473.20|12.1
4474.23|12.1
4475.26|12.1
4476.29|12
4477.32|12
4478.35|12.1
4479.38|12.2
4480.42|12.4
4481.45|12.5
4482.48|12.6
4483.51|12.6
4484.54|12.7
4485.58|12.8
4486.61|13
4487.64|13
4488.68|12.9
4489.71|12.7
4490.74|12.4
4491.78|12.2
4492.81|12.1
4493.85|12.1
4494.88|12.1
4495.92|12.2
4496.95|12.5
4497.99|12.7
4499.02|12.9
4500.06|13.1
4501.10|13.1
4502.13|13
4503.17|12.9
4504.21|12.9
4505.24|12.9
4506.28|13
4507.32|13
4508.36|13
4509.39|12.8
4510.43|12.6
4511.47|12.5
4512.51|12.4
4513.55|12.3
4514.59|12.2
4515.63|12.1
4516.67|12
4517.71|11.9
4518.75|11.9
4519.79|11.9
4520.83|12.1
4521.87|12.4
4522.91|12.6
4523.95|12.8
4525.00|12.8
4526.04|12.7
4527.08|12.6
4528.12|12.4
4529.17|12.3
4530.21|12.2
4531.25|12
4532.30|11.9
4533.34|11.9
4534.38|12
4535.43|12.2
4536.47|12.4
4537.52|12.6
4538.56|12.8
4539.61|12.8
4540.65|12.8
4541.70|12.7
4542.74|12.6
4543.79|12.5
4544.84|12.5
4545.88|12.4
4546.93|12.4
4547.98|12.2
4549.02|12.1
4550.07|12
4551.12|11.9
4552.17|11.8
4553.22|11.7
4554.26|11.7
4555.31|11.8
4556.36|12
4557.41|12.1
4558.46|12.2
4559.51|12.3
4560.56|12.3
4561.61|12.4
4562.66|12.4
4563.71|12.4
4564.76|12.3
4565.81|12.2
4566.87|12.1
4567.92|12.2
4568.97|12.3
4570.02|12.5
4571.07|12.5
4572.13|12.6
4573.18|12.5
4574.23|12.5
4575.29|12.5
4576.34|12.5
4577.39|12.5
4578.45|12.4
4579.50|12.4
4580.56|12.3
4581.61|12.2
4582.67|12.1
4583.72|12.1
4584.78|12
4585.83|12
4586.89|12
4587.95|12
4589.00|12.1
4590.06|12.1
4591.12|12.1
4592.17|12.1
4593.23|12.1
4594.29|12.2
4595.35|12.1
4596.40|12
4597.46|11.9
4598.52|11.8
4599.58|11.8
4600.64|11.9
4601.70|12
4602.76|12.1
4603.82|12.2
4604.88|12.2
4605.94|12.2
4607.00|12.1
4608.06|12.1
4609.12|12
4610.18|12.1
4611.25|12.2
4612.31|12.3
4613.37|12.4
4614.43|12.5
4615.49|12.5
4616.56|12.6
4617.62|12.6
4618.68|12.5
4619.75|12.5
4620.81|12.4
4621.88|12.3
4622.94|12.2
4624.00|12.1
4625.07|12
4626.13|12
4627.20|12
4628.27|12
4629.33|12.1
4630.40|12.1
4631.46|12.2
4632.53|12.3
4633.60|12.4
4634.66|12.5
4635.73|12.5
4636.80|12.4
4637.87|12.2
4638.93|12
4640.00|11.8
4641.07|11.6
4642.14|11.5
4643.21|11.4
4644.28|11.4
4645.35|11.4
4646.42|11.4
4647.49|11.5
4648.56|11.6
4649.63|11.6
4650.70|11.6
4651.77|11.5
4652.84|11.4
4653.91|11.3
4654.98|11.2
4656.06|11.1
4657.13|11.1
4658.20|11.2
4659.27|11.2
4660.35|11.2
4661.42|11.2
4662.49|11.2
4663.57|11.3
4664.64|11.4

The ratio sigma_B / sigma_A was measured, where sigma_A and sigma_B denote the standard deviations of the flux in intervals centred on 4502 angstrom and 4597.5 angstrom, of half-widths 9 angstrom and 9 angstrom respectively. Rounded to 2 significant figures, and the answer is 0.39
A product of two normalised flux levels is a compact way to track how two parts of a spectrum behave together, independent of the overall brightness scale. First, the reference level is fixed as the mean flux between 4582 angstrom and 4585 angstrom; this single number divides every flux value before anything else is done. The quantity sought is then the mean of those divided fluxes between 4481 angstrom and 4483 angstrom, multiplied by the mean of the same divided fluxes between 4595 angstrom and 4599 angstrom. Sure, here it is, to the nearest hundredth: 1.03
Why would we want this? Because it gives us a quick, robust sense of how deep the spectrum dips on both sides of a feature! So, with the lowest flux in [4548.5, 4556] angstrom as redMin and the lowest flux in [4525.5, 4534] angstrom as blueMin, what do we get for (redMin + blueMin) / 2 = 11.8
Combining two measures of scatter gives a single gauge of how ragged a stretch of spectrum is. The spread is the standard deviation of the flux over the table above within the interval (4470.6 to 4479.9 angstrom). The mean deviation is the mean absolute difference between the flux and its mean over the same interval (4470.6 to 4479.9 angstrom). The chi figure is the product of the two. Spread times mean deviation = 0.006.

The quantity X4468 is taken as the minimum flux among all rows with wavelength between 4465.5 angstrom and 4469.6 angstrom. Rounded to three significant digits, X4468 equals 12.0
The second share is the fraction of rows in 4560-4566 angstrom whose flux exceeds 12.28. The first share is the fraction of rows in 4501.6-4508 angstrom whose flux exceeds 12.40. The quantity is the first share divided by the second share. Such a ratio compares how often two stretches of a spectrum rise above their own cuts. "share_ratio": 1.20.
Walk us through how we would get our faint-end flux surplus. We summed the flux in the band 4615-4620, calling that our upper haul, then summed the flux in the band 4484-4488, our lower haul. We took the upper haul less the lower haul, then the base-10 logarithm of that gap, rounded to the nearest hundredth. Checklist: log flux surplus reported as 1.05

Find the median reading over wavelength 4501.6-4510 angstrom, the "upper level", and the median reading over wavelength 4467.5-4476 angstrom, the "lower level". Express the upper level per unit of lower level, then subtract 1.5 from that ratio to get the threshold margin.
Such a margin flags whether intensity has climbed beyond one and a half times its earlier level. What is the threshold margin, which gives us -0.425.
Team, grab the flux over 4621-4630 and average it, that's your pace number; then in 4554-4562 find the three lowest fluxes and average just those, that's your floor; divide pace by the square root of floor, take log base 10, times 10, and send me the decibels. 5.46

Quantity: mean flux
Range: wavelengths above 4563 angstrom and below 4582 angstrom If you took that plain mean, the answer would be 12.38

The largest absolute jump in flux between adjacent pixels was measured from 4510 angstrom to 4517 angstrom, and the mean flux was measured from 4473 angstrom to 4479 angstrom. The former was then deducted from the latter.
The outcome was 12.0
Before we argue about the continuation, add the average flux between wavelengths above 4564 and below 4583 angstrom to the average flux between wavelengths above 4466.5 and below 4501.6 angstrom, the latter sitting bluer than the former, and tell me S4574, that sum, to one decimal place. 24.8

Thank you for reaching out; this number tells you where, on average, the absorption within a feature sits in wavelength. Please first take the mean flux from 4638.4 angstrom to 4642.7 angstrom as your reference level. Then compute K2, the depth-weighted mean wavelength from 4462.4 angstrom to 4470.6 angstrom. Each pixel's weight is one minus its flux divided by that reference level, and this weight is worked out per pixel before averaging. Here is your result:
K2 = 4465.6 angstrom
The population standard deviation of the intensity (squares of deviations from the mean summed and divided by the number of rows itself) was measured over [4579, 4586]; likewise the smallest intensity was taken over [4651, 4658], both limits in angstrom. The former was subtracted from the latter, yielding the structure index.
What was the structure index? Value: 10.96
